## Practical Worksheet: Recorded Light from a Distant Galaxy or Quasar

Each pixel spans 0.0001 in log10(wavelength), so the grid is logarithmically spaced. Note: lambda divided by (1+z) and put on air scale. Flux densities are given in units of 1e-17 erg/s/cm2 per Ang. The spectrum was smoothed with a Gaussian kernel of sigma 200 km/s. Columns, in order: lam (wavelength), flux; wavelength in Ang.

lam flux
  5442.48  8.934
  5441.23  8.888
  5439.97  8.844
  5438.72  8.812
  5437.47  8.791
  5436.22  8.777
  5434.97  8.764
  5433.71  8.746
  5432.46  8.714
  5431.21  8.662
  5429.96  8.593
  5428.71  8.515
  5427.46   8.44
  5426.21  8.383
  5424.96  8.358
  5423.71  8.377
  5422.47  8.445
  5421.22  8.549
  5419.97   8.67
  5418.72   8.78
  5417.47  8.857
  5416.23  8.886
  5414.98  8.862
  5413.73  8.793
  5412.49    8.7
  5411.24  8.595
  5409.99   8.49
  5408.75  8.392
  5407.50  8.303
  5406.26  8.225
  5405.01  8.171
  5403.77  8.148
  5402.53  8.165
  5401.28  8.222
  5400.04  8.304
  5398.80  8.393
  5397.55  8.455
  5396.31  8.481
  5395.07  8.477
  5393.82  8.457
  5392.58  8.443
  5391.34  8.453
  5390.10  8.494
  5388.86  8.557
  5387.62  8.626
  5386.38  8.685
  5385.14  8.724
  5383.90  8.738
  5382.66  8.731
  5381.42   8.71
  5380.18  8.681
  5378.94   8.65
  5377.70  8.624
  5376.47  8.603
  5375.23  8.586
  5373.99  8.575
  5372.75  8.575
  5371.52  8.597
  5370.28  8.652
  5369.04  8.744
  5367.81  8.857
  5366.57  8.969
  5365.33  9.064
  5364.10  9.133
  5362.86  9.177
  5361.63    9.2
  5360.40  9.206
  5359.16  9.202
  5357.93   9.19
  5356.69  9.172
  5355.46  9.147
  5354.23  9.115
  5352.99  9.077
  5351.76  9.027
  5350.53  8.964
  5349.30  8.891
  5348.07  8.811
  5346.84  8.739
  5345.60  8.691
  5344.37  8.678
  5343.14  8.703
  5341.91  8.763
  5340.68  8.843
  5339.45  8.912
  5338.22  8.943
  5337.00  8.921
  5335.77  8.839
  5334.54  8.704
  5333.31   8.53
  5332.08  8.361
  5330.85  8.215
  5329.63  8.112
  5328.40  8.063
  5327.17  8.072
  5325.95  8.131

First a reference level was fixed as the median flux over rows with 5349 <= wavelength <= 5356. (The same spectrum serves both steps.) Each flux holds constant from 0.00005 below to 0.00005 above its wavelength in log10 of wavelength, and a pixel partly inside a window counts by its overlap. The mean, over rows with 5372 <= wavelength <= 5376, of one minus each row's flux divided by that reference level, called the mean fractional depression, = 0.05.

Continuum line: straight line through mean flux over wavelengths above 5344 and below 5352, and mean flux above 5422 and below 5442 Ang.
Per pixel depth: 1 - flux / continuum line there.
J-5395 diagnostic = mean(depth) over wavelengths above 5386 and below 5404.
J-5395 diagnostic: 0.03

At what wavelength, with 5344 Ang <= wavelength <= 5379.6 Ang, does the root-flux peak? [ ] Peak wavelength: 5360.40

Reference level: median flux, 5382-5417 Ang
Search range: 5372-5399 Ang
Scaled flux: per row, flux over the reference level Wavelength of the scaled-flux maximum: 5383.90 Ang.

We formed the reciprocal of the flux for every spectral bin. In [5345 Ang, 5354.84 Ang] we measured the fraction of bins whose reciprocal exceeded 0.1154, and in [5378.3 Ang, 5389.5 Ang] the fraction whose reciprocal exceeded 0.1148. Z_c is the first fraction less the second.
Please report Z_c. -0.67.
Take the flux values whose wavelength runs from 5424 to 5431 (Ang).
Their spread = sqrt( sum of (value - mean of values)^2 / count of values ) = 0.087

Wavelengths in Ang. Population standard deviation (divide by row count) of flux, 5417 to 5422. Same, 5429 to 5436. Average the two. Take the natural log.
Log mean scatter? -2.42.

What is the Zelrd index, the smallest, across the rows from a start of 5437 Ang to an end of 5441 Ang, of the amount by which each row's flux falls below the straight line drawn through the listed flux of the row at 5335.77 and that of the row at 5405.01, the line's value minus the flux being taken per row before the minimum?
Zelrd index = -1.0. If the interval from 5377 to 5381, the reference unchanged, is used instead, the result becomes -0.3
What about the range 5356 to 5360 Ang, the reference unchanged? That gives -0.6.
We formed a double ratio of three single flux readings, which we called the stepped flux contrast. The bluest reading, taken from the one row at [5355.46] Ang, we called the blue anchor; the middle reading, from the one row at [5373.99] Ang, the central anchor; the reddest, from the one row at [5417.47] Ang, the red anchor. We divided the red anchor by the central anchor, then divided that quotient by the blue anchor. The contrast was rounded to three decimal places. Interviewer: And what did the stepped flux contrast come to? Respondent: 0.113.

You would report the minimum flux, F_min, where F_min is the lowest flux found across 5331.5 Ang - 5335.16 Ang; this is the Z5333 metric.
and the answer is 8.361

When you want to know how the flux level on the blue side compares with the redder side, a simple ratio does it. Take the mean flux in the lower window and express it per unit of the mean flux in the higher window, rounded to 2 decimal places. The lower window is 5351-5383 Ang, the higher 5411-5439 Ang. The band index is 1.03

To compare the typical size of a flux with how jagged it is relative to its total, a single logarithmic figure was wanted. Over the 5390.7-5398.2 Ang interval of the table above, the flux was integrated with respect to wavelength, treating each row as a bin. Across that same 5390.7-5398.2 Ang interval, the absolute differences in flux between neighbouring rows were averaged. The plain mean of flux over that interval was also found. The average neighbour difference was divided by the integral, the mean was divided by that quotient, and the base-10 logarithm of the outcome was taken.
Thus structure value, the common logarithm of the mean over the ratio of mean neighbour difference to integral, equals 4.6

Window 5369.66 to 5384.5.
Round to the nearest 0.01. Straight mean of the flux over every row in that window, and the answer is 8.64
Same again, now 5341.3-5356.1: 8.88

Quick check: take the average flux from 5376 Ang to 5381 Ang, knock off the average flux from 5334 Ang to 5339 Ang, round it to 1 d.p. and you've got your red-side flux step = -0.2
